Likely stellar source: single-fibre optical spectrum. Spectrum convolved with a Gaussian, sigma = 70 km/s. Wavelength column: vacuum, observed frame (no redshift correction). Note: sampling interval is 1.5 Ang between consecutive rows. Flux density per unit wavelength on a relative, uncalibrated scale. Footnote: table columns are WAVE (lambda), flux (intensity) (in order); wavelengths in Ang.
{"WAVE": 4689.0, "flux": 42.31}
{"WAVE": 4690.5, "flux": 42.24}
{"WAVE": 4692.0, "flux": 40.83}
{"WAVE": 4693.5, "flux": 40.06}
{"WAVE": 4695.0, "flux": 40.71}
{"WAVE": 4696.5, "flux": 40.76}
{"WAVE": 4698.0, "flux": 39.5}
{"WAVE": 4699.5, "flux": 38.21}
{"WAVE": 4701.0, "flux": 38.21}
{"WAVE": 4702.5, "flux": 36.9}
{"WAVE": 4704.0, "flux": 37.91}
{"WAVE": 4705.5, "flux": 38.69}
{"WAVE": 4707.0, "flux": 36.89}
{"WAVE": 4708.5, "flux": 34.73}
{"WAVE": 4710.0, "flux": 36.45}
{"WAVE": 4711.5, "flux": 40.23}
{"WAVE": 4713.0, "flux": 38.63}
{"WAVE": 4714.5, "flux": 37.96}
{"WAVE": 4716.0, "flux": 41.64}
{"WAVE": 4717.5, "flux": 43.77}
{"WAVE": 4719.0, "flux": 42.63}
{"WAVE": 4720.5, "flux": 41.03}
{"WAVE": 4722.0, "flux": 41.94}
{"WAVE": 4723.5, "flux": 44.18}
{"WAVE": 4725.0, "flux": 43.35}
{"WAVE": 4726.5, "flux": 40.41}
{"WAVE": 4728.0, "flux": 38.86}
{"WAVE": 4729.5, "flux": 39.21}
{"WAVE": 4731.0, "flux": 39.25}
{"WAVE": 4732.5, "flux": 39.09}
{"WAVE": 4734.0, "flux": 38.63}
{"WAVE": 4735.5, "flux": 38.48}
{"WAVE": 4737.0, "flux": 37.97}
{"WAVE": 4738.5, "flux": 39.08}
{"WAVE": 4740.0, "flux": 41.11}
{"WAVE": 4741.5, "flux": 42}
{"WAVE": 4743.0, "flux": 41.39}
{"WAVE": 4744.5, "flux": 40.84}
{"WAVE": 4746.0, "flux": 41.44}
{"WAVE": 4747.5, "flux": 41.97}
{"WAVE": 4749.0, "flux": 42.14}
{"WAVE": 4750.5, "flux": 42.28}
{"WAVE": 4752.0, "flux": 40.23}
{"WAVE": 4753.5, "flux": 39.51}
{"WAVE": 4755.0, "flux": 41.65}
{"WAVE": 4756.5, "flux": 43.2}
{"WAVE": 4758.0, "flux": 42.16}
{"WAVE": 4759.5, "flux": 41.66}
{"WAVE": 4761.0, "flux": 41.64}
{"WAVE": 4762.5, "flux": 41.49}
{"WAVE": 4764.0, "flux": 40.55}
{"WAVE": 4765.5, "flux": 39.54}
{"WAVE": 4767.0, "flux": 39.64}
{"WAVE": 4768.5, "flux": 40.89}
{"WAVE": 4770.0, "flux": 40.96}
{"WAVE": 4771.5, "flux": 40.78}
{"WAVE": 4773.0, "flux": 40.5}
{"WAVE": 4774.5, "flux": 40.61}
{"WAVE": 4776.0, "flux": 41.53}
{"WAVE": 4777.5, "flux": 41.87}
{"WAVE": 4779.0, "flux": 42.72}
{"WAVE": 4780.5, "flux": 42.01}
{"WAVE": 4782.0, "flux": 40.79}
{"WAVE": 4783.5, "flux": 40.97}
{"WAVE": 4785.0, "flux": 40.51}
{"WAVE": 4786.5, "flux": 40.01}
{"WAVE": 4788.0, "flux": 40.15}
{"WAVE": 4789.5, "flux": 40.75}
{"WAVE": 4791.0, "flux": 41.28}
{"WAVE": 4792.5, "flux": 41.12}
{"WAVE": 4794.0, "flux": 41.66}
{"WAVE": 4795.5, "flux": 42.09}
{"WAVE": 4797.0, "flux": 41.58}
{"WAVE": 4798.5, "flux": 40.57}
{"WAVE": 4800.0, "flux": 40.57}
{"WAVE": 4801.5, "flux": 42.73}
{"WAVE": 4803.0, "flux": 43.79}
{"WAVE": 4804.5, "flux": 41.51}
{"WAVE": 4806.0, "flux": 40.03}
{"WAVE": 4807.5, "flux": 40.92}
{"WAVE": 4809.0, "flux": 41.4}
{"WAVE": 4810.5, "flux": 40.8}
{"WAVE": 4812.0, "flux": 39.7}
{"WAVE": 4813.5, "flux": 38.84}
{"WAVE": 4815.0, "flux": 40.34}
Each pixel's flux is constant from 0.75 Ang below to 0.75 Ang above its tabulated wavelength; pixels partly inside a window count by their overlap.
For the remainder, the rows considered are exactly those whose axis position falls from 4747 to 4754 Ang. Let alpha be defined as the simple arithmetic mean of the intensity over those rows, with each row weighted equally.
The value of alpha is 41.2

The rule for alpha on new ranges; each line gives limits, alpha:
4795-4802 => 41.5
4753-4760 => 41.6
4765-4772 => 40.4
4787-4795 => 41.0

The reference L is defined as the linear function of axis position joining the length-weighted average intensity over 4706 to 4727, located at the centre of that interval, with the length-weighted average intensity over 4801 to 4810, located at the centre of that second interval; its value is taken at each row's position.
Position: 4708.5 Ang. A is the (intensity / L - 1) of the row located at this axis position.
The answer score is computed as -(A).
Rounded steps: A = -0.134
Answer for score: 0.134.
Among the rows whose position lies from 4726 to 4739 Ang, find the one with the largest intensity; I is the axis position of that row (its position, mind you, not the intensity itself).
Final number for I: 4726.5 Ang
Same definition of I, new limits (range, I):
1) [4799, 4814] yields 4803.0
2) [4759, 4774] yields 4759.5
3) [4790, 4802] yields 4801.5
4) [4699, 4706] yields 4705.5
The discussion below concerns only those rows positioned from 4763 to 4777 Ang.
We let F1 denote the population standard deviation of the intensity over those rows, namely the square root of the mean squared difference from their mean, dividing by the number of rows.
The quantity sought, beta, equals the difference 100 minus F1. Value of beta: 99.4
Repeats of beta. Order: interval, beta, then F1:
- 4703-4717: 98.1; 1.9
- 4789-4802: 99.3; 0.7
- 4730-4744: 98.6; 1.4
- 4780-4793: 99.4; 0.6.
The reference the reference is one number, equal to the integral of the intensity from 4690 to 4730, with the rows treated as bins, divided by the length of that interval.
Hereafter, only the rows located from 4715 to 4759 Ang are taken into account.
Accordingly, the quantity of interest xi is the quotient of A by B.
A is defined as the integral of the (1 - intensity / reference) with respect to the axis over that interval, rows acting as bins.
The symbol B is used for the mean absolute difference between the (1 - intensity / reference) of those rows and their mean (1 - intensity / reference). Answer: -36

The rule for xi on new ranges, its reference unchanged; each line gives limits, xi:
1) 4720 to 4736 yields -6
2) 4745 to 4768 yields -36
